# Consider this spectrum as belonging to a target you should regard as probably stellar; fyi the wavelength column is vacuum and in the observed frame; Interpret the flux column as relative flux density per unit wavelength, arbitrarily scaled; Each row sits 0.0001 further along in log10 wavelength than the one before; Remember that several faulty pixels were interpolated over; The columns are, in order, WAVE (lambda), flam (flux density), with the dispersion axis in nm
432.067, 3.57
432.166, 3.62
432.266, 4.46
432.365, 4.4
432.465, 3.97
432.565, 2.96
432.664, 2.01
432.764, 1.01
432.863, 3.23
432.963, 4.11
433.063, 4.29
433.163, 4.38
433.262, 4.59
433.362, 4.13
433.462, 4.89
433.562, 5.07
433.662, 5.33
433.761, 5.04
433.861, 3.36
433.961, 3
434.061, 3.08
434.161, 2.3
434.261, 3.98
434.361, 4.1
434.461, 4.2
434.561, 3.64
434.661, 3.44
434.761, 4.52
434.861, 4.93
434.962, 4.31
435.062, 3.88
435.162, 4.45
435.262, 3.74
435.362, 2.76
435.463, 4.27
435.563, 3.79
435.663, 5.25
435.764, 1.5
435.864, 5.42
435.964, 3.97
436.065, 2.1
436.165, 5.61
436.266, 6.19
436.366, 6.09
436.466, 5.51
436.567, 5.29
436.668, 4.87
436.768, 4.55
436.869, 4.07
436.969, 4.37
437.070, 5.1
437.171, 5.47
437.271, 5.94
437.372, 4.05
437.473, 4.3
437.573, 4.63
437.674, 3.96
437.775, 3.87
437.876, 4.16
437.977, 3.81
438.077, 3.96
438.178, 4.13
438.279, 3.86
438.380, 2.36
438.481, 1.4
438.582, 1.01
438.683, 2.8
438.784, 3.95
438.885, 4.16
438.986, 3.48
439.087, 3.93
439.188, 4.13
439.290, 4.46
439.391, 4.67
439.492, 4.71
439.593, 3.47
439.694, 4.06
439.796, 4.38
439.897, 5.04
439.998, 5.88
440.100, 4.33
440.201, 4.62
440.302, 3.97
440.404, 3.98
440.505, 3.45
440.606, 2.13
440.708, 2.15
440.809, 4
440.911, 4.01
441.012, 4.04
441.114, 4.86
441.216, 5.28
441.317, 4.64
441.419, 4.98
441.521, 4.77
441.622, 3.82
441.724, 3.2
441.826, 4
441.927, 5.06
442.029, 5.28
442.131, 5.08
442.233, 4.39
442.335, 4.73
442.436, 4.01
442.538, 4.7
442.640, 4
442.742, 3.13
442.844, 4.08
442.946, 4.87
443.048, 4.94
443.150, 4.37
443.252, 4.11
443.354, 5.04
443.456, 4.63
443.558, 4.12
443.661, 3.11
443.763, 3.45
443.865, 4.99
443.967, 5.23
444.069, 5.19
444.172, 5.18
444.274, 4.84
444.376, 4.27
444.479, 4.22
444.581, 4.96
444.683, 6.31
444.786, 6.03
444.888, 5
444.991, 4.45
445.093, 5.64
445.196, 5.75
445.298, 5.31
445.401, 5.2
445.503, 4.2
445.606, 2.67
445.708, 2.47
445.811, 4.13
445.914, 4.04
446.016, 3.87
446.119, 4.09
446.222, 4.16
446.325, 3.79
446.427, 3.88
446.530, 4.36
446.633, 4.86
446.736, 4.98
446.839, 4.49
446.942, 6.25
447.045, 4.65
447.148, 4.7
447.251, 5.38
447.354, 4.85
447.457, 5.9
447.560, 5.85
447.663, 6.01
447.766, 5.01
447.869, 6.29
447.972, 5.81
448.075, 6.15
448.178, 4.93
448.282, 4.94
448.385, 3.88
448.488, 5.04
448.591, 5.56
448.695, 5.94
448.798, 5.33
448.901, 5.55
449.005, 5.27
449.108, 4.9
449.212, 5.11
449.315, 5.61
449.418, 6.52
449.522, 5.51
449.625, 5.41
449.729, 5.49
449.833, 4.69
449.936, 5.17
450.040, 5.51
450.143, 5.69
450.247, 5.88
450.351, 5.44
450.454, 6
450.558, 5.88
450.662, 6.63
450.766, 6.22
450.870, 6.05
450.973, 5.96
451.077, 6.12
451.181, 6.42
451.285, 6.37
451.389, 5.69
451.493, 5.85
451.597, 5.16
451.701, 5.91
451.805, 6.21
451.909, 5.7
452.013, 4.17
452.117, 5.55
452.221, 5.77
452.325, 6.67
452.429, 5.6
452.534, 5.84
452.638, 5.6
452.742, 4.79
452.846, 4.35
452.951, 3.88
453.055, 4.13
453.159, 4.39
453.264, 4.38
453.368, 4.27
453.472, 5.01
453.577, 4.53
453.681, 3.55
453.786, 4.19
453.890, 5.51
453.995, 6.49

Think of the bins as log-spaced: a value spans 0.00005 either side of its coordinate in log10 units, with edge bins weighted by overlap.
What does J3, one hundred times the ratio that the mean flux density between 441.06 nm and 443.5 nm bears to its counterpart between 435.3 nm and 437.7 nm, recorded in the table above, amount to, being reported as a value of 99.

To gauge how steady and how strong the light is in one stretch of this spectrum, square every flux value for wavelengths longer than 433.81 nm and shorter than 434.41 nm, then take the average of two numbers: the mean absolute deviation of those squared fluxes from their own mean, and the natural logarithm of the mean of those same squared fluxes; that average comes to 2.89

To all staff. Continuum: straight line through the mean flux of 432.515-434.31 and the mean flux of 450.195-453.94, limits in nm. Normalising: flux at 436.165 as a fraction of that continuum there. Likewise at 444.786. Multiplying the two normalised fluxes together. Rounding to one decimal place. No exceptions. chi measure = 1.8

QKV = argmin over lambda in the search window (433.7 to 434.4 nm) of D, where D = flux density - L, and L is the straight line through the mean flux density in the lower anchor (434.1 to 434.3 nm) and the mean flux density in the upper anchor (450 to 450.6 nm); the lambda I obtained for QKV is 434.161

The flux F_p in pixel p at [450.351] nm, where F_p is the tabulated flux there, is 5.44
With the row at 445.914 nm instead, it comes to 4.04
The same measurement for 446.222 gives 4.16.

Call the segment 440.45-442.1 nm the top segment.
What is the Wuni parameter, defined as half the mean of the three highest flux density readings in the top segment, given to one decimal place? 2.6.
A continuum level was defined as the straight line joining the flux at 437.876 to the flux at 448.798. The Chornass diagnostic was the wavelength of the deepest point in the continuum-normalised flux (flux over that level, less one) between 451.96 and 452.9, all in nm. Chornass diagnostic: 452.013 nm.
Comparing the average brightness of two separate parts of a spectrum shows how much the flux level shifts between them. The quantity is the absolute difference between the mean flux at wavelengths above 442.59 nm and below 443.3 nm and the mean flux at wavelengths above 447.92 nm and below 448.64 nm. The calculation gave 1.0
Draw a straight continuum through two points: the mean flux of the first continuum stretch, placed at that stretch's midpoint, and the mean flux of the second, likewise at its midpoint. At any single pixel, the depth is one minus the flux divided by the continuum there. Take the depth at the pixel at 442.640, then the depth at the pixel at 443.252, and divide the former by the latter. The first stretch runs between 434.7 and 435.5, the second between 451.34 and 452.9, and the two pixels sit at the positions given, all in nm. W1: 1.1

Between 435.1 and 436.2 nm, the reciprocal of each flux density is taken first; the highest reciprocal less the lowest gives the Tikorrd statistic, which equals 0.488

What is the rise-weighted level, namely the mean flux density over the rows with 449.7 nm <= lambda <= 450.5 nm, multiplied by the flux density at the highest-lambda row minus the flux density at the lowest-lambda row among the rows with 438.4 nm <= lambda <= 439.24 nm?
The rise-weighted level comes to 15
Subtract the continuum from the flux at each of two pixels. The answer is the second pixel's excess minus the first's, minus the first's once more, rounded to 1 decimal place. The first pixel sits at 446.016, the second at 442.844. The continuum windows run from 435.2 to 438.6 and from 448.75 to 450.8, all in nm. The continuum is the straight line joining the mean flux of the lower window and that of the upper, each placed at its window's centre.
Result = 1.9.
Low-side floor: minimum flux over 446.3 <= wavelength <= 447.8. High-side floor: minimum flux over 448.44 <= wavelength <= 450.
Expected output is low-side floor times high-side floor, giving 18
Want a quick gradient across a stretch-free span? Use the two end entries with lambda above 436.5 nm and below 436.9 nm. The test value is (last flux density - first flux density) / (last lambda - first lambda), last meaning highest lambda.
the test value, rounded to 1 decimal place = -4.0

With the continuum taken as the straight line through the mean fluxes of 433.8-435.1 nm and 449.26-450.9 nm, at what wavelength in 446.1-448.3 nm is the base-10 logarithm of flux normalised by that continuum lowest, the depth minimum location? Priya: 446.325 nm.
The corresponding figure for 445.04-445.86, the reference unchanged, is 445.708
